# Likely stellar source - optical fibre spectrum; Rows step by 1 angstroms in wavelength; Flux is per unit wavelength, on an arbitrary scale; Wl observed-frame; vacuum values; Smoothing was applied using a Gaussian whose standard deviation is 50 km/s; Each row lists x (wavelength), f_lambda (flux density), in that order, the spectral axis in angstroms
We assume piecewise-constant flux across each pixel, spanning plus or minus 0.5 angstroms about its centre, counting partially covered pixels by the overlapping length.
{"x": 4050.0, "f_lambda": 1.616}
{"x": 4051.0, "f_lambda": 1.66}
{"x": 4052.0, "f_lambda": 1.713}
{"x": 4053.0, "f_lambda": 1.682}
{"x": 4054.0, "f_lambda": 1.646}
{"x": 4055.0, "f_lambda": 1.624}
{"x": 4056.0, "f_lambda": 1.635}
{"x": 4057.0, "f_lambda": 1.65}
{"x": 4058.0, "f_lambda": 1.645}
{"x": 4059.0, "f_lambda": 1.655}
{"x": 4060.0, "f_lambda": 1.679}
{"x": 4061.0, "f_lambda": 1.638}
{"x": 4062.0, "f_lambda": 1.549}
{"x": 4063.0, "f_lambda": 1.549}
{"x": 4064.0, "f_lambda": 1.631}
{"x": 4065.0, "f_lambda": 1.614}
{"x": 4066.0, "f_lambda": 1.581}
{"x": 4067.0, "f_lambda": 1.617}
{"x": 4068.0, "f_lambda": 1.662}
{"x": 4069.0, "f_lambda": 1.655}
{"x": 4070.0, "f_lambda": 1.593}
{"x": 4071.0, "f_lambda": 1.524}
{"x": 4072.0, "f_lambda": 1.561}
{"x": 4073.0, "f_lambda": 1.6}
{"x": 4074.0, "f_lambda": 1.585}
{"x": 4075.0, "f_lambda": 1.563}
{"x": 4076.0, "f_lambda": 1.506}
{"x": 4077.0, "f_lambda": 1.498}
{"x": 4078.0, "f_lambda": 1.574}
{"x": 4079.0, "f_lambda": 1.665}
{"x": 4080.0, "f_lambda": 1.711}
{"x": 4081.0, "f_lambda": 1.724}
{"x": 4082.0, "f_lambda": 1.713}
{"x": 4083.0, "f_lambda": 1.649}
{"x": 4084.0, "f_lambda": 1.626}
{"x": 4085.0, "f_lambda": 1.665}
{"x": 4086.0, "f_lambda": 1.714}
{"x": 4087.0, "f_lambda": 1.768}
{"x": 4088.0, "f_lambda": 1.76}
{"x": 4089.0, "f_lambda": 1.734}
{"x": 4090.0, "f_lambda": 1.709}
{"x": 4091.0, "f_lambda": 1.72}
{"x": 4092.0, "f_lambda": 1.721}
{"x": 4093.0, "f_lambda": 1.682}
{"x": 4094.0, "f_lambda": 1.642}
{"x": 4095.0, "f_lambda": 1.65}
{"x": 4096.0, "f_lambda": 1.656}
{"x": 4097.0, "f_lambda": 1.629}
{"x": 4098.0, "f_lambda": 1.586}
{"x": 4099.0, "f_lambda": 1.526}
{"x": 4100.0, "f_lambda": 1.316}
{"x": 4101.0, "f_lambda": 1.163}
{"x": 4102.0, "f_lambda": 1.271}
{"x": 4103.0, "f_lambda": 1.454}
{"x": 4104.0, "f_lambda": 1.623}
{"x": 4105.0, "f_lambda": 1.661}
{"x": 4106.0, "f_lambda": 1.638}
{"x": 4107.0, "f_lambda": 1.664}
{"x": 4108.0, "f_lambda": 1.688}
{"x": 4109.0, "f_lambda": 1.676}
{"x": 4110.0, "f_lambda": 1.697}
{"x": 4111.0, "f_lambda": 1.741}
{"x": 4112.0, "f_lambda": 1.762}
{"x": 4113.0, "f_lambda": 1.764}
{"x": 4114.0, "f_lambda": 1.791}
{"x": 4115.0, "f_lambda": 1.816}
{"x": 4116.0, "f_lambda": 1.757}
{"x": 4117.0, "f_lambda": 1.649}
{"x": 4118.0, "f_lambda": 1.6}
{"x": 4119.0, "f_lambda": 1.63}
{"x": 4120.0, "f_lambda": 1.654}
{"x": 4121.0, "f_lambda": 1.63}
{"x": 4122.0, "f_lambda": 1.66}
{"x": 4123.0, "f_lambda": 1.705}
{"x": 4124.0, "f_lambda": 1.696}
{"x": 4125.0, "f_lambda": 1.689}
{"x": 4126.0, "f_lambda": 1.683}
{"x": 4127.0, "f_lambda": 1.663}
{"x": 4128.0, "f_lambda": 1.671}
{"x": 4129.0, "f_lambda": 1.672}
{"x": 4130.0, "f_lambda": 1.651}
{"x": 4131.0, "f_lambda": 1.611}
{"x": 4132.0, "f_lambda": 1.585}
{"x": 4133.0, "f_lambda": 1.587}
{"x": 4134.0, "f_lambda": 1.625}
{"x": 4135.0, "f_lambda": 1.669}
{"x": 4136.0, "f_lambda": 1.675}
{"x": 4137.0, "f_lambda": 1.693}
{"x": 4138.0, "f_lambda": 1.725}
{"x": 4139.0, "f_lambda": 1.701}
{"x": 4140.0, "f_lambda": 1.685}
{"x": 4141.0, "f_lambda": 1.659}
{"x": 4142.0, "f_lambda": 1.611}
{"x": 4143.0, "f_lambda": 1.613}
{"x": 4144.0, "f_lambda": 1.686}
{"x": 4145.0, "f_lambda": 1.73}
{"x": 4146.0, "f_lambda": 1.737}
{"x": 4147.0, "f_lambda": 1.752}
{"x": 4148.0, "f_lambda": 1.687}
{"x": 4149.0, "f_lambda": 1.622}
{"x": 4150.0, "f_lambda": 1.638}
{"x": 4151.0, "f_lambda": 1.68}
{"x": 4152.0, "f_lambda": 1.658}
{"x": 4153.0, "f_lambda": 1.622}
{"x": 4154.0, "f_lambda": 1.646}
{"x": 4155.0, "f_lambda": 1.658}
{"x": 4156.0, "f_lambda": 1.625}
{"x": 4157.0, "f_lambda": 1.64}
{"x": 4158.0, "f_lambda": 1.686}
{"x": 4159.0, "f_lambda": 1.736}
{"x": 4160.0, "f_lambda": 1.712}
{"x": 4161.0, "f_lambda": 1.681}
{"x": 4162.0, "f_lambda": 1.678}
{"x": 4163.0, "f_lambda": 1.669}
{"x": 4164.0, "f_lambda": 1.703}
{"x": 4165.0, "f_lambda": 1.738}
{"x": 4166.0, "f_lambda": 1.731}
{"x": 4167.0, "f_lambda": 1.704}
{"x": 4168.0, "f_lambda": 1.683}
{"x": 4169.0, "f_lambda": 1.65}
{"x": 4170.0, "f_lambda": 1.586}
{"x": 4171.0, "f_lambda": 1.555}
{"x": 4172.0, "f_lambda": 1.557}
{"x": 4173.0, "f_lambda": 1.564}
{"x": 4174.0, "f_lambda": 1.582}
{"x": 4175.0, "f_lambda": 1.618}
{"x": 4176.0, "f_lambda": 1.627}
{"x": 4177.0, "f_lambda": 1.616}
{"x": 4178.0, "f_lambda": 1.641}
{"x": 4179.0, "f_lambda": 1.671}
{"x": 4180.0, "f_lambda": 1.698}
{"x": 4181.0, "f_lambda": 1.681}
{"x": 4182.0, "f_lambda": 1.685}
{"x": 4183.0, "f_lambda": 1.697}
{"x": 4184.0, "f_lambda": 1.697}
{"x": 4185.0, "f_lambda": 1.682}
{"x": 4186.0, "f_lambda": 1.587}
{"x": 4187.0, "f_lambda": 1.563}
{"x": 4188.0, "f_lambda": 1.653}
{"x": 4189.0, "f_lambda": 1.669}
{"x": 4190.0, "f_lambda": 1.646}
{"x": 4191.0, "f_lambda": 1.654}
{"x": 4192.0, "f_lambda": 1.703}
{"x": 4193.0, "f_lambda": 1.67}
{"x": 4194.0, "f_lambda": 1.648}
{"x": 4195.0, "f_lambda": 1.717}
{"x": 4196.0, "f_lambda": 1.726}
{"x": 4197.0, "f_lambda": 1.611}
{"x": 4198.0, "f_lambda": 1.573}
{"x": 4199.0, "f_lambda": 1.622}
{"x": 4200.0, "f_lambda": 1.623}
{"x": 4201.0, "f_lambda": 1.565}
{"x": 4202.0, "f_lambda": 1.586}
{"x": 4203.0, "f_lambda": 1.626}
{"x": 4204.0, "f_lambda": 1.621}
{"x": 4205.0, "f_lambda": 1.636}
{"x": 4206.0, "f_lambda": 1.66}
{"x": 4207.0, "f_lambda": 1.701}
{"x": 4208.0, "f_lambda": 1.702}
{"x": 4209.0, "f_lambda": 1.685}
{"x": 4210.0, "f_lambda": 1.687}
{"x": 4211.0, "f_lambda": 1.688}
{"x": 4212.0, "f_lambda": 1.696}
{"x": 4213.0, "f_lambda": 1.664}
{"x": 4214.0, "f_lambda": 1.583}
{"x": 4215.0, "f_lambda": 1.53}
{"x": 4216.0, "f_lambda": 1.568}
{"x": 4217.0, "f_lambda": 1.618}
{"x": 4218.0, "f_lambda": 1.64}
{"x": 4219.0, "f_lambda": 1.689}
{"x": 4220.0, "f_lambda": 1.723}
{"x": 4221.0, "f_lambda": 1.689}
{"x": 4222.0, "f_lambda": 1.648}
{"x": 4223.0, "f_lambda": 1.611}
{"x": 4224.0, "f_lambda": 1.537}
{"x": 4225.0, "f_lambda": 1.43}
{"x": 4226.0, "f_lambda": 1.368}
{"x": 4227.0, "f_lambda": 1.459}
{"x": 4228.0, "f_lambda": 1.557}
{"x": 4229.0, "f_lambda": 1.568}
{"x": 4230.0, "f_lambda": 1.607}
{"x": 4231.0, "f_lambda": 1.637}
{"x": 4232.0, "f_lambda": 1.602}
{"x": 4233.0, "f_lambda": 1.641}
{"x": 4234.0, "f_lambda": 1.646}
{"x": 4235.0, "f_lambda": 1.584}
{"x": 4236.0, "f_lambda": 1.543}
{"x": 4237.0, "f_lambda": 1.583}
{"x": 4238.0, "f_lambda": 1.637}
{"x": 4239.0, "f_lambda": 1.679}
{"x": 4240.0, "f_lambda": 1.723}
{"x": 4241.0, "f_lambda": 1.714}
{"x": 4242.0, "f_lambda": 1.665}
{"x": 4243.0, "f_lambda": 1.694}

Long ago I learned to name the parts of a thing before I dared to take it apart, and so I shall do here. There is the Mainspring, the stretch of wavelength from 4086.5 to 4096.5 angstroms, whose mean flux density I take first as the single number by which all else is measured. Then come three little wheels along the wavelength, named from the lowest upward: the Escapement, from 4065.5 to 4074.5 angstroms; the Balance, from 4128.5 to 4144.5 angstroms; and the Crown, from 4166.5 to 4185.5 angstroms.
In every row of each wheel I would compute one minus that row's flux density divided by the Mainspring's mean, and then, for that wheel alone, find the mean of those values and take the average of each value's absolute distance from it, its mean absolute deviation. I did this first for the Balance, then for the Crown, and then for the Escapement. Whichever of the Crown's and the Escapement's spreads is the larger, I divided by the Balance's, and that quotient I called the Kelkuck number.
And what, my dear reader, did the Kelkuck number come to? 1.26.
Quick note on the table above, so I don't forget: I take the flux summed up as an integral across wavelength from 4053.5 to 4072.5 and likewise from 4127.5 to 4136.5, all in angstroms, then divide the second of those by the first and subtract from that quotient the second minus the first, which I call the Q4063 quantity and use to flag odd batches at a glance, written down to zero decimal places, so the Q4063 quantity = 16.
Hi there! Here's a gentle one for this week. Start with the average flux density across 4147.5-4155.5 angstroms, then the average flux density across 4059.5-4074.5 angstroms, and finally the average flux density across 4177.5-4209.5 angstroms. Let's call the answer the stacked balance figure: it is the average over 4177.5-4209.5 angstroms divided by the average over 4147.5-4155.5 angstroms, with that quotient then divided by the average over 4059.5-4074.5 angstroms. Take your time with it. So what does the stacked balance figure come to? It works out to 0.625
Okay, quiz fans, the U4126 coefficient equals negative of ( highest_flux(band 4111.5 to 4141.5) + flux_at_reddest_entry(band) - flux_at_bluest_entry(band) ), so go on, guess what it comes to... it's -1.71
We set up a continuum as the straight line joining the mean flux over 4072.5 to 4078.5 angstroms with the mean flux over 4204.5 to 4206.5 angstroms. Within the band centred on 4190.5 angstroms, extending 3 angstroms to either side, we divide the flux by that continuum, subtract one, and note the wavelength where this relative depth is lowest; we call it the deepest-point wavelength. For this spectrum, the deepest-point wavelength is 4190.0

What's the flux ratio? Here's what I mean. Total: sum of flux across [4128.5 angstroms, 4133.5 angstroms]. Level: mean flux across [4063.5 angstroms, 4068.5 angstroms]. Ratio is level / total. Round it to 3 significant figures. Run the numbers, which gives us 0.200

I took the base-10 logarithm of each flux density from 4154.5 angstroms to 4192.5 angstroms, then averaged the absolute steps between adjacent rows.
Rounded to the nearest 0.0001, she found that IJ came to 0.0070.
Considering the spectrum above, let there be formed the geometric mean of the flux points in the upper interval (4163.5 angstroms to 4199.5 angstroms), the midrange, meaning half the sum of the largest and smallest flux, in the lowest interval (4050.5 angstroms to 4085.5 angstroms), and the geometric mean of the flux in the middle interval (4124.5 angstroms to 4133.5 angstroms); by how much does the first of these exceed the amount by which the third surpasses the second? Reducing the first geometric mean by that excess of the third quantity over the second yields 1.62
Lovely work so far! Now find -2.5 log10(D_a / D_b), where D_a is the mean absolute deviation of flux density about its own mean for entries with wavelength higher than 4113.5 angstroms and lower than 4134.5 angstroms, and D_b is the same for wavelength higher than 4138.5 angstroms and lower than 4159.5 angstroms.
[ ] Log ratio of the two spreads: -0.2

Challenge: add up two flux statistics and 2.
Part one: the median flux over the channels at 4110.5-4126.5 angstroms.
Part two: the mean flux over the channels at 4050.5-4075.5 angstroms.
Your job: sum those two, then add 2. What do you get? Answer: 5.31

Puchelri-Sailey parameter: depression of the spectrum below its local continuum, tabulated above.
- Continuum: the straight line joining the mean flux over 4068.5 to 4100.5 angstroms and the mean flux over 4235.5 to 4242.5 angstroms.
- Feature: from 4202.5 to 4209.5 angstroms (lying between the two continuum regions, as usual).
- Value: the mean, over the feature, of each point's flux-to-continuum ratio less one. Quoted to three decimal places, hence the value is 0.010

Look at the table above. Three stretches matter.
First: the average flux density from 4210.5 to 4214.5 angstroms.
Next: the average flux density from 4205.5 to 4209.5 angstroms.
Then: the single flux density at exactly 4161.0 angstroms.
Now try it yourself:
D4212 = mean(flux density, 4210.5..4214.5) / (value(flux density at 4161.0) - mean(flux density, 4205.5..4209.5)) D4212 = -276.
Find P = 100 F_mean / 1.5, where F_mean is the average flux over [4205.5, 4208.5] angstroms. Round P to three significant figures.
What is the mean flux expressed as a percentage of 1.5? 113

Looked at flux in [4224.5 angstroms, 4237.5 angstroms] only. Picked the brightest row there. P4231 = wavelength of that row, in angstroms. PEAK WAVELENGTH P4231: 4234.0 angstroms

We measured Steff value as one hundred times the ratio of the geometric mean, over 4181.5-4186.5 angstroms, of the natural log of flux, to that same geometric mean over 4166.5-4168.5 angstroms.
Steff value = 97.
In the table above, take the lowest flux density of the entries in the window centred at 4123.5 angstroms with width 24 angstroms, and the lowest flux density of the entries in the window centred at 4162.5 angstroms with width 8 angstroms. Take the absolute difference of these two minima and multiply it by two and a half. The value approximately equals 0.21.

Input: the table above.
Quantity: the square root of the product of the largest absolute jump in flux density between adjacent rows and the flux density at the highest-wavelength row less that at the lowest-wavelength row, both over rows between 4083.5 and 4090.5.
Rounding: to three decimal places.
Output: 0.067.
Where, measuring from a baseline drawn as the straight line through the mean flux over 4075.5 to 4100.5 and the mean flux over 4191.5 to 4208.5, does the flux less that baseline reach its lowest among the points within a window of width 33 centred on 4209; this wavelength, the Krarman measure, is 4225.0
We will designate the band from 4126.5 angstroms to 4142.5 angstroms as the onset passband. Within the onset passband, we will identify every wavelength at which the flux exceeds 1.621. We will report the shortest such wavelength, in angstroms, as 4127.0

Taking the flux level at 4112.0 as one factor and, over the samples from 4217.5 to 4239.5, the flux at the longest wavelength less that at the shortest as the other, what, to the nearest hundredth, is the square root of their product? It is 0.26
